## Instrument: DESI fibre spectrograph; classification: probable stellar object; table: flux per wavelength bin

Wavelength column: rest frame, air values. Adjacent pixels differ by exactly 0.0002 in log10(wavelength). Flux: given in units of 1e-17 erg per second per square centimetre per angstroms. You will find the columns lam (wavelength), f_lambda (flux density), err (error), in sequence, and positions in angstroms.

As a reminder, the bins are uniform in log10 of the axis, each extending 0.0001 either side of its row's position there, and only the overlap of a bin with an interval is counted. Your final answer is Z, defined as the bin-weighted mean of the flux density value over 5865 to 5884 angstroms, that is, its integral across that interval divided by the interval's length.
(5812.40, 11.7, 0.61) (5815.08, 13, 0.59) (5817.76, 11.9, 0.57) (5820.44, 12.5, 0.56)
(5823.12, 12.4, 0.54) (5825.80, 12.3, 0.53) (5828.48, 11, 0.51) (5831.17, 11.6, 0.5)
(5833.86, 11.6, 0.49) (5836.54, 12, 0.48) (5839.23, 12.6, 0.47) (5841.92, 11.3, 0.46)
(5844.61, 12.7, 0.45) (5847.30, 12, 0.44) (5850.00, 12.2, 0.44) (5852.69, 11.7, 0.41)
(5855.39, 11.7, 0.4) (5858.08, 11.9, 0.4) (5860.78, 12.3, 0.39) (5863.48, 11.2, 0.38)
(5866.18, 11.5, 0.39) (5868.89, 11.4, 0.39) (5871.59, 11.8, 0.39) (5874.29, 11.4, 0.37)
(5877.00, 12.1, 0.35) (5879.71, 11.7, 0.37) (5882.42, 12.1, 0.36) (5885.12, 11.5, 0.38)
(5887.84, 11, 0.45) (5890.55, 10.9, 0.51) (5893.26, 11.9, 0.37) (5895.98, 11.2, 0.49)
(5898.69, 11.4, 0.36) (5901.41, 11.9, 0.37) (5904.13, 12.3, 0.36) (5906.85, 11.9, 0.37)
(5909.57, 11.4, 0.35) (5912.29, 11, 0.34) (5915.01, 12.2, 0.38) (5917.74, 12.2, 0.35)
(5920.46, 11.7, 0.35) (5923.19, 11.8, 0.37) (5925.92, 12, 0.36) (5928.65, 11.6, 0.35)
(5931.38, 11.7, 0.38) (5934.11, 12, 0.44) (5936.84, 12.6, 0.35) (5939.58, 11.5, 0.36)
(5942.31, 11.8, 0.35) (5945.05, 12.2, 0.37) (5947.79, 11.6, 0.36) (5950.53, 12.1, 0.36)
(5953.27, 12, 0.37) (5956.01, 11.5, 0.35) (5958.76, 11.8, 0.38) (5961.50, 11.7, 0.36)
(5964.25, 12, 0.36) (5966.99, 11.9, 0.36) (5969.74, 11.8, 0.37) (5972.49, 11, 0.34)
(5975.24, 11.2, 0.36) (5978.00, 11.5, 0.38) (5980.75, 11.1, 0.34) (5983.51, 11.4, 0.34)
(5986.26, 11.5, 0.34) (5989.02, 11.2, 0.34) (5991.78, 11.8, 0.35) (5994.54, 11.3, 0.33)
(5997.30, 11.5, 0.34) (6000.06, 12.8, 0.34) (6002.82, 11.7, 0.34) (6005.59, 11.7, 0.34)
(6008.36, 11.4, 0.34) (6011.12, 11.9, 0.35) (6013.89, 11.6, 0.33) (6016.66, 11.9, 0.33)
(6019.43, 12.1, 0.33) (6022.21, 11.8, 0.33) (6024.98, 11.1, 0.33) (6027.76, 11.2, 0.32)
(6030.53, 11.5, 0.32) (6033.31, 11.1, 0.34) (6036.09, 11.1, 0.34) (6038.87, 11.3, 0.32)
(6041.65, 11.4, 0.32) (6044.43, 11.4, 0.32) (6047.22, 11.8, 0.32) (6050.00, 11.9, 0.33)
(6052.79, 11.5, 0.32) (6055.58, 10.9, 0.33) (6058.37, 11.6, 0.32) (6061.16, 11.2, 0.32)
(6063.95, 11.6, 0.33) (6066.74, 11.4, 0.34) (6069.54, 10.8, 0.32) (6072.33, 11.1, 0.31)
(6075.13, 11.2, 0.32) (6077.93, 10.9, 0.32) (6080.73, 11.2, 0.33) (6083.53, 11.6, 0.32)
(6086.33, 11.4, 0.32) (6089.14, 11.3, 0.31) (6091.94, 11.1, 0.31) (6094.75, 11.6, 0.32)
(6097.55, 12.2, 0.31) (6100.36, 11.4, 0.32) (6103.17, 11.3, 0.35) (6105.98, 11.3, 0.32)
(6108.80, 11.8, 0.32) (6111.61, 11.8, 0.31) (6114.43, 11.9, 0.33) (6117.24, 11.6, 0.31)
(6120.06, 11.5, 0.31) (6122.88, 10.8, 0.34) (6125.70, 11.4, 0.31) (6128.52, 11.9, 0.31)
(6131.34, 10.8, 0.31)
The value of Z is 11.7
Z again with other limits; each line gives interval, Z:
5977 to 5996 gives 11.4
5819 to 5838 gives 11.9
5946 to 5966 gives 11.8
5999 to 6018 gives 11.8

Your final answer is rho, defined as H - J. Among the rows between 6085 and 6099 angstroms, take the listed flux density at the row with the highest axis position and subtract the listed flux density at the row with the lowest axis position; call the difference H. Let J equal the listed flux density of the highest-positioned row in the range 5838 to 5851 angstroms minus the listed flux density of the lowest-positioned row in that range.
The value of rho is 1.20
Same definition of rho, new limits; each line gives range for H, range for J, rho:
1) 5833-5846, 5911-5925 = 0.30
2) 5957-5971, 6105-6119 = -0.30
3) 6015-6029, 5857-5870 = -0.20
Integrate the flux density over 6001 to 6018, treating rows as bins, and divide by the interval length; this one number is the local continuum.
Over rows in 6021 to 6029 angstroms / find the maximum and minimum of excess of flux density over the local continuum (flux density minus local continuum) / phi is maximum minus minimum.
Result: 0.70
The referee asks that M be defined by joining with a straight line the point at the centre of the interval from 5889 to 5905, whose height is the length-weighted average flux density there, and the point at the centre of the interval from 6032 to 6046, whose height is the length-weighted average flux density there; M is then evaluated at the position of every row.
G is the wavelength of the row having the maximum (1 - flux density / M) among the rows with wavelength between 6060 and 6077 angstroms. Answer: 6069.54 angstroms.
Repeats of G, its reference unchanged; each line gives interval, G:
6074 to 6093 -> 6077.93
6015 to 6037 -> 6024.98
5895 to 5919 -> 5912.29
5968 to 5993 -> 5972.49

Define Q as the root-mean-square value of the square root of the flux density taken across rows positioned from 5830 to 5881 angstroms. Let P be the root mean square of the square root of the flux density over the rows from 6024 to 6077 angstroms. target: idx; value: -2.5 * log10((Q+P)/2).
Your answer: -1.329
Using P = 3.36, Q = 3.439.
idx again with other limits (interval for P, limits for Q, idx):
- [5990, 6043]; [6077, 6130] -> -1.327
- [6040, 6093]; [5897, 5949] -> -1.330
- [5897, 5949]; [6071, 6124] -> -1.332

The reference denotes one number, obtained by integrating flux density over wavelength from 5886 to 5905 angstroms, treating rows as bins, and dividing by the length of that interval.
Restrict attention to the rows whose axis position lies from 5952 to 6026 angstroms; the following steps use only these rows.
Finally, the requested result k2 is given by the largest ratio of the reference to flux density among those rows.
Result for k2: 1.04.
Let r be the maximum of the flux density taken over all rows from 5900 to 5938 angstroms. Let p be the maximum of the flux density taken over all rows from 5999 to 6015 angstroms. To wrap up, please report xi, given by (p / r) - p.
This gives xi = -11.8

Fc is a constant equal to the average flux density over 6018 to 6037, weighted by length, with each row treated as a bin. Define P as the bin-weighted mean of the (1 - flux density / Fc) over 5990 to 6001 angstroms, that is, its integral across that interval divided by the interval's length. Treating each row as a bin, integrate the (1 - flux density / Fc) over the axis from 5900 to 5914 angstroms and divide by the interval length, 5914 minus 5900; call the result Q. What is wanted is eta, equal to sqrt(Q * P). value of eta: 0.029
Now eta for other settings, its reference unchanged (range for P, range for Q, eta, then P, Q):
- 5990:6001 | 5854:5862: 0.039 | -0.032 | -0.047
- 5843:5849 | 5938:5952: 0.054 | -0.076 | -0.038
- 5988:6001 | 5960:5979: 0.019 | -0.024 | -0.015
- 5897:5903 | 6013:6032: 0.018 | -0.020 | -0.015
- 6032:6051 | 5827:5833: 0.001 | 0.000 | 0.006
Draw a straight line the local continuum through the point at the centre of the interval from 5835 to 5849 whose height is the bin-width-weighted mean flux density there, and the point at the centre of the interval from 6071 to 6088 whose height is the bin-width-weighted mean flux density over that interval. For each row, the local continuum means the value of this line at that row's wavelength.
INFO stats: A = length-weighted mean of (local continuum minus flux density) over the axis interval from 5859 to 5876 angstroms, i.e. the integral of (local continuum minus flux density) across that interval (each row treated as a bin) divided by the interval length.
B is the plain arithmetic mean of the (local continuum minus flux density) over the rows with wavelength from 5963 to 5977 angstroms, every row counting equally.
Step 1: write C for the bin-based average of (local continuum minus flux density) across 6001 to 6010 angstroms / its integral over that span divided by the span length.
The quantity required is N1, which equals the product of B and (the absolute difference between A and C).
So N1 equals 0.03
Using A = 0.40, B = 0.06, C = -0.162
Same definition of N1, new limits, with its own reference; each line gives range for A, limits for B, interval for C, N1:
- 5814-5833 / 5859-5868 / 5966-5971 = 0.12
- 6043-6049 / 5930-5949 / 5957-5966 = -0.02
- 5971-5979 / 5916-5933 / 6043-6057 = -0.01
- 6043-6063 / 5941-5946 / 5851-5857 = -0.13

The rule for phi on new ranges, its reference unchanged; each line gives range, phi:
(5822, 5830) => 1.40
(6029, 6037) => 0.40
